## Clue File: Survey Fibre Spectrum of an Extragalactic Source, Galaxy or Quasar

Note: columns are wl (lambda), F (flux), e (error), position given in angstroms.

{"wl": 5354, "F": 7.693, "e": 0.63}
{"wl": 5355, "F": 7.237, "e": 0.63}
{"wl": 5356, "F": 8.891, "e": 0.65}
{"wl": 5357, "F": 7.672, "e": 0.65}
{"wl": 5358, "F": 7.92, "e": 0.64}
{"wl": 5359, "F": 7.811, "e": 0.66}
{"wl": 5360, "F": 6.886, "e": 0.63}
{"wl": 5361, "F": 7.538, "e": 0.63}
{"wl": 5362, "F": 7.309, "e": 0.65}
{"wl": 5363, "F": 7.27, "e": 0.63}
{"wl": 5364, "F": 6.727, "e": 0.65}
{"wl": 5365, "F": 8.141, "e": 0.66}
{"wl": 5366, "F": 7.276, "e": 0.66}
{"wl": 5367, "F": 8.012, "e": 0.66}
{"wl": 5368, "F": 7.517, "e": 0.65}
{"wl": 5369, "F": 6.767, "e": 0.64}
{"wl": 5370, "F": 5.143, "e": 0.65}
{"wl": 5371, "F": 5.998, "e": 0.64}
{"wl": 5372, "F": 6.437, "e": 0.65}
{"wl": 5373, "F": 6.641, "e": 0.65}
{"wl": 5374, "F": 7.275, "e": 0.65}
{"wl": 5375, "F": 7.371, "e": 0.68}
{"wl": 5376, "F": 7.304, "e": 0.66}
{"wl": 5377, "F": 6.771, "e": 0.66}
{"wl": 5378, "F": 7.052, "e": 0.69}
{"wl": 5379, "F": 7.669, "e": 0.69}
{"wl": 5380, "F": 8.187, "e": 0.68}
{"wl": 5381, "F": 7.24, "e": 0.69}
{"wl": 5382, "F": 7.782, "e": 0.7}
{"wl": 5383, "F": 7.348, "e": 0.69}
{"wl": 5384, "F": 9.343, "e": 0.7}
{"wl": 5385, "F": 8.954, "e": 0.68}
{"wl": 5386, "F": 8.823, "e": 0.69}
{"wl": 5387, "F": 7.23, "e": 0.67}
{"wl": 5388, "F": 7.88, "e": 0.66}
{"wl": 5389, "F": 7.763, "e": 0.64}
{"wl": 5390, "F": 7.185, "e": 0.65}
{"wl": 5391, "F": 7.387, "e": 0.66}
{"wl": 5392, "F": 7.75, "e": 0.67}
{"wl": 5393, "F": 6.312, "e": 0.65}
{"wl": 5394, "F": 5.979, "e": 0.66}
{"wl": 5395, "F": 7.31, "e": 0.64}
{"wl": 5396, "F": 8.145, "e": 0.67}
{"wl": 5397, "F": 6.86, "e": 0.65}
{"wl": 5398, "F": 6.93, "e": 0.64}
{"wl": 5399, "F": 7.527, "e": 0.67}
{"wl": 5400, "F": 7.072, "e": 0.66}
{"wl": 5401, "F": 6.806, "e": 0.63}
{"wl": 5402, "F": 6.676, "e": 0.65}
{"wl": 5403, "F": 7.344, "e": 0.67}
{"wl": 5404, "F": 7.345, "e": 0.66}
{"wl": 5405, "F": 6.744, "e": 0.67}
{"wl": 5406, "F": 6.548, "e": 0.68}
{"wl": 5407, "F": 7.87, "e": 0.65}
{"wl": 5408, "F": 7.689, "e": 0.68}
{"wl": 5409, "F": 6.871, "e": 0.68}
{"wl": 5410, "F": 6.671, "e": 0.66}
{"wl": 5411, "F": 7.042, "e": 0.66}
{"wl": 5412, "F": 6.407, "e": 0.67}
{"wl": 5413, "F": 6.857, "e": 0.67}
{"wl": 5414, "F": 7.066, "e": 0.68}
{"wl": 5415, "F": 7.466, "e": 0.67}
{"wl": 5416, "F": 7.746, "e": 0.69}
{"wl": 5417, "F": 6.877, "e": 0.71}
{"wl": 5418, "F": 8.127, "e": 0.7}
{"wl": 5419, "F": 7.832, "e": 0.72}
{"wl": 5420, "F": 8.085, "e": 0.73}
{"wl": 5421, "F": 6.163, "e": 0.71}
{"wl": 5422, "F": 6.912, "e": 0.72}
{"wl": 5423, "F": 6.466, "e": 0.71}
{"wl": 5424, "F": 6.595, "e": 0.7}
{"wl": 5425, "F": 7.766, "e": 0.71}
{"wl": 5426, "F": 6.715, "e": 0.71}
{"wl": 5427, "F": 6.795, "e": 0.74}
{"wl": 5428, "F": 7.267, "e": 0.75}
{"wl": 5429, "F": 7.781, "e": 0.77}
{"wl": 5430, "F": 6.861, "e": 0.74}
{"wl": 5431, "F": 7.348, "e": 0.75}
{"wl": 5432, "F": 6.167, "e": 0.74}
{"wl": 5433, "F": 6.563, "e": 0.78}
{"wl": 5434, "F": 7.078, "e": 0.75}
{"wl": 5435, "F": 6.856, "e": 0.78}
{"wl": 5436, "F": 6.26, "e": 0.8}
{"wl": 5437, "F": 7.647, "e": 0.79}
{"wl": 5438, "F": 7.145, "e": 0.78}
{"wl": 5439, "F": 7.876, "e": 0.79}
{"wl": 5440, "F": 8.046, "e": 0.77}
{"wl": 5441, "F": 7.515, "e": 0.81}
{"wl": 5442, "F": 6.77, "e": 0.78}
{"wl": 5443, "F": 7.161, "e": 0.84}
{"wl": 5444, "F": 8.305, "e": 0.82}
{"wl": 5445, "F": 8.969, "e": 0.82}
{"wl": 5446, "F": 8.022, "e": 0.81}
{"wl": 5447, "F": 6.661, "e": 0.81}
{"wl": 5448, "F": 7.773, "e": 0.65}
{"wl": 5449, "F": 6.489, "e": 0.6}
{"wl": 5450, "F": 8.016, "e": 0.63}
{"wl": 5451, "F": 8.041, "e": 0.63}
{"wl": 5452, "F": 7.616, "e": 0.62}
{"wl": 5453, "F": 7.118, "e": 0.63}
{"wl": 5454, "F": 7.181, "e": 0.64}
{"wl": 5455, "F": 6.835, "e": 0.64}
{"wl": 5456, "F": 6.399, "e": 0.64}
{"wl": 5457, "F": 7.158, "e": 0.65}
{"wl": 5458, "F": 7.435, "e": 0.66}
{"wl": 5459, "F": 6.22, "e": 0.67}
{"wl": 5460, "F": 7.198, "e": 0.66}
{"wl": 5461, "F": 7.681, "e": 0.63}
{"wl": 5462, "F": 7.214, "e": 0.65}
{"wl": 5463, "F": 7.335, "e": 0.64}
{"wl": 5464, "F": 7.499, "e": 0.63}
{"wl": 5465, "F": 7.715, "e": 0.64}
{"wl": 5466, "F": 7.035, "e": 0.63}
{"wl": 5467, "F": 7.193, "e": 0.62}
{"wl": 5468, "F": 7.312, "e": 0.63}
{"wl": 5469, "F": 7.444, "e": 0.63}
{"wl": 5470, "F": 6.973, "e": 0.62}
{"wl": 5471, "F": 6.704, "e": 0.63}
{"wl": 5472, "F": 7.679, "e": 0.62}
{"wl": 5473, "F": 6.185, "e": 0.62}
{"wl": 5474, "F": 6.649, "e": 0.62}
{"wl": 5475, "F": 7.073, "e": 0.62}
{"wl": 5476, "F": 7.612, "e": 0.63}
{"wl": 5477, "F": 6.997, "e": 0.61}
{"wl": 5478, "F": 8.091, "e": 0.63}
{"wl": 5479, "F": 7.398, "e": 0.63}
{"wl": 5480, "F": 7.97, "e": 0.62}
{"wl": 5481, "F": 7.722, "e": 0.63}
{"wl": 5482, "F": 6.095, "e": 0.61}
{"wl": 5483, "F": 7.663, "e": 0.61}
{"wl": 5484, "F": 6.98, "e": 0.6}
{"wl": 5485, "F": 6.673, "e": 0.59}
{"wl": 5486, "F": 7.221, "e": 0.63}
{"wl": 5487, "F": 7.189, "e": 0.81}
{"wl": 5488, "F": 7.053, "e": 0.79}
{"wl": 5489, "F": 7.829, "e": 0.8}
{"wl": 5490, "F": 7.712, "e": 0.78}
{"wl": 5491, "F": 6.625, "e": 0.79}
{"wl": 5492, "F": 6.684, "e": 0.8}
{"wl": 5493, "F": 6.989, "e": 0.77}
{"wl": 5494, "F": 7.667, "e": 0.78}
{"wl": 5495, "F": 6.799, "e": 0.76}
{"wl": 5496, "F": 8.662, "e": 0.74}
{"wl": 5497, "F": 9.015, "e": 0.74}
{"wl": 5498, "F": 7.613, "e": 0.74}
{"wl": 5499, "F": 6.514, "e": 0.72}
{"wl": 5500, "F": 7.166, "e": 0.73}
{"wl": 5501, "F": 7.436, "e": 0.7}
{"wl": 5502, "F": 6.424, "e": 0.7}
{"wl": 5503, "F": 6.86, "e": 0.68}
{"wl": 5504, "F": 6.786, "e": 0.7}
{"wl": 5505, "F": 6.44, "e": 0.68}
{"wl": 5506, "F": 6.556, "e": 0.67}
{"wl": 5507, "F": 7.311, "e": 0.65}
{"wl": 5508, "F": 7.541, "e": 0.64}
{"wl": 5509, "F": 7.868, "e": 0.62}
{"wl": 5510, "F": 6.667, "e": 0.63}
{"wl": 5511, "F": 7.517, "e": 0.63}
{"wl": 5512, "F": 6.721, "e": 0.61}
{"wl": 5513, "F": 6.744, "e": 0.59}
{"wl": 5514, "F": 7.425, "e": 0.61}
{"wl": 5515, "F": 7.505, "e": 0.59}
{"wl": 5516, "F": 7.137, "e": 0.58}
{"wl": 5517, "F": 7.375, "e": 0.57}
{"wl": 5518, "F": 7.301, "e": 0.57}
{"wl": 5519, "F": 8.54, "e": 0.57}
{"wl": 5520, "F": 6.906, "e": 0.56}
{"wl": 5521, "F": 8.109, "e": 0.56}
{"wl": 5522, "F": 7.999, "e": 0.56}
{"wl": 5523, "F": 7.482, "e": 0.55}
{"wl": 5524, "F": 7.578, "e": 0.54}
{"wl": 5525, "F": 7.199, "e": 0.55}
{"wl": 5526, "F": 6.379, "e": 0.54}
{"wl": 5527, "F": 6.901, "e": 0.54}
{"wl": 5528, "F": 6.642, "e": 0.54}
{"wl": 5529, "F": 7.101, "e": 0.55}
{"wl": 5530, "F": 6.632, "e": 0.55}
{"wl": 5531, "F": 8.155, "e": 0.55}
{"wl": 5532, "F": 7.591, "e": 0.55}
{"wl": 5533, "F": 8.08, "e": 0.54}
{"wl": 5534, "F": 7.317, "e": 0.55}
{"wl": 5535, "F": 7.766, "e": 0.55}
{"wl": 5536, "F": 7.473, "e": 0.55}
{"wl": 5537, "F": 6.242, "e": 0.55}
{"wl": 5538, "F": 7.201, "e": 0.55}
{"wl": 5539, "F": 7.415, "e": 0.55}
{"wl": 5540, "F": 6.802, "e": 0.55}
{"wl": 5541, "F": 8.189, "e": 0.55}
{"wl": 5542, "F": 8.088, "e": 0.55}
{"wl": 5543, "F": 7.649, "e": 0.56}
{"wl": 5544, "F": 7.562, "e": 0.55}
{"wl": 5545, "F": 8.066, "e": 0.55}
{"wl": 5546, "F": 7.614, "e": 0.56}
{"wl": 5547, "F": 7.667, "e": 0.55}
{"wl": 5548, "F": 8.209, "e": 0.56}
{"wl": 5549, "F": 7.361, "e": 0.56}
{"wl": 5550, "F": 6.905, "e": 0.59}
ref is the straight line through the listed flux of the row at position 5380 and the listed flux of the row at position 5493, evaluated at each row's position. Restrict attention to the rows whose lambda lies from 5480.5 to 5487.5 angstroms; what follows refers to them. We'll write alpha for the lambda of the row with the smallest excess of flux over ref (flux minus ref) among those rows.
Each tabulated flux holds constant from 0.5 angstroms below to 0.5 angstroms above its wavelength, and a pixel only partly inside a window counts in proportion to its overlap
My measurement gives 5482 angstroms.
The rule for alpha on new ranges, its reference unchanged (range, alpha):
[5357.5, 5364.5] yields 5364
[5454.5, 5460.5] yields 5459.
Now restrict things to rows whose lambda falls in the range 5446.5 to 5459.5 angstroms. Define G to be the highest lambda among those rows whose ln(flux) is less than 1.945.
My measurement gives 5459 angstroms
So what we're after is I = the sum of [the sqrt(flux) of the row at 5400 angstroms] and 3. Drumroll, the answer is 5.66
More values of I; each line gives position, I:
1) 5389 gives 5.79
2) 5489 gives 5.80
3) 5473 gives 5.49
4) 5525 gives 5.68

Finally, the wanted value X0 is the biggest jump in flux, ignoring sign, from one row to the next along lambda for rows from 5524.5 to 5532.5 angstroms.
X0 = 1.52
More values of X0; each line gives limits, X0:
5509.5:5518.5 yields 0.85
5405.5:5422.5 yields 1.92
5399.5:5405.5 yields 0.67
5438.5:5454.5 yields 1.53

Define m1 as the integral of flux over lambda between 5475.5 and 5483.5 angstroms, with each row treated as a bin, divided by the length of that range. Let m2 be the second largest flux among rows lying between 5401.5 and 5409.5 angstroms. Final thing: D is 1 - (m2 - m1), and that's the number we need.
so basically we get 0.75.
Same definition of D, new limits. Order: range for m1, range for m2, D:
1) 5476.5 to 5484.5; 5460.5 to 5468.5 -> 0.68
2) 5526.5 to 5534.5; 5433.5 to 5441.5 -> 0.43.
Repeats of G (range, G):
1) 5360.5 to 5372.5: 5372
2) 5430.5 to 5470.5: 5470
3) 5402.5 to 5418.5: 5417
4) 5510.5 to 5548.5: 5540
